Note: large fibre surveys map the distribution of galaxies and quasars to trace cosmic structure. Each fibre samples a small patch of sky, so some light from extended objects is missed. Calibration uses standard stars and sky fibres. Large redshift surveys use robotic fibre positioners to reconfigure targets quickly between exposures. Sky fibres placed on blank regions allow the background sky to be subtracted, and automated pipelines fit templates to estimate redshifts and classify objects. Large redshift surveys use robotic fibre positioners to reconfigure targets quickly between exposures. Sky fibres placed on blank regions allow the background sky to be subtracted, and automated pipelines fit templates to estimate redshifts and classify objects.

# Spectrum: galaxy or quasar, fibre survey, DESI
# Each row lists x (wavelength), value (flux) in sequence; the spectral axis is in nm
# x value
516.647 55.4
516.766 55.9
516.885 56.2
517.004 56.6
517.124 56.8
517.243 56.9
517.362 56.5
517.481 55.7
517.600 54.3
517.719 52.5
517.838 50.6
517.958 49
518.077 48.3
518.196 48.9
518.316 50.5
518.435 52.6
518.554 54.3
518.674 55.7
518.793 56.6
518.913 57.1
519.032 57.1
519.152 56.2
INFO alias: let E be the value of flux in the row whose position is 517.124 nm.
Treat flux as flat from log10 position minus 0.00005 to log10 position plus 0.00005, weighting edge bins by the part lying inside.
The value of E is 56.8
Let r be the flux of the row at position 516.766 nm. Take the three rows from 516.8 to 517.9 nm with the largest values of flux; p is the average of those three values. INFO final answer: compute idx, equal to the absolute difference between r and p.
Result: 0.9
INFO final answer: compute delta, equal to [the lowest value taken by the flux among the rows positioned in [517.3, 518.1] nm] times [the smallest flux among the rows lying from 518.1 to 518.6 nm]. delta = 2362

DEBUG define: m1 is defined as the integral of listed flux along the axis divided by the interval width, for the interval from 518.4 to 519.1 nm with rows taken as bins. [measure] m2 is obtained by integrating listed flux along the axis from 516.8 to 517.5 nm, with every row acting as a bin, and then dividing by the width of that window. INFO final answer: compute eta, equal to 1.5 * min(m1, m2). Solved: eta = 83.5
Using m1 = 55.7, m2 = 56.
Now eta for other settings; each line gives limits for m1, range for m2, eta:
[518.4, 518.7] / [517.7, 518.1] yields 75.0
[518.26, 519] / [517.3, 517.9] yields 80.9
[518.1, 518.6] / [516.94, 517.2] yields 77.0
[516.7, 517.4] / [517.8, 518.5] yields 75.0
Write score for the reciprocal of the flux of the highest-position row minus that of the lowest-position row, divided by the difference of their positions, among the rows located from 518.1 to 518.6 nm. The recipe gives -0.006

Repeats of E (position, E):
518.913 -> 57.1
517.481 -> 55.7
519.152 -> 56.2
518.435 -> 52.6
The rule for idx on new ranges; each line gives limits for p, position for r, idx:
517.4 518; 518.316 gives 3.7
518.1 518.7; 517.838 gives 3.6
